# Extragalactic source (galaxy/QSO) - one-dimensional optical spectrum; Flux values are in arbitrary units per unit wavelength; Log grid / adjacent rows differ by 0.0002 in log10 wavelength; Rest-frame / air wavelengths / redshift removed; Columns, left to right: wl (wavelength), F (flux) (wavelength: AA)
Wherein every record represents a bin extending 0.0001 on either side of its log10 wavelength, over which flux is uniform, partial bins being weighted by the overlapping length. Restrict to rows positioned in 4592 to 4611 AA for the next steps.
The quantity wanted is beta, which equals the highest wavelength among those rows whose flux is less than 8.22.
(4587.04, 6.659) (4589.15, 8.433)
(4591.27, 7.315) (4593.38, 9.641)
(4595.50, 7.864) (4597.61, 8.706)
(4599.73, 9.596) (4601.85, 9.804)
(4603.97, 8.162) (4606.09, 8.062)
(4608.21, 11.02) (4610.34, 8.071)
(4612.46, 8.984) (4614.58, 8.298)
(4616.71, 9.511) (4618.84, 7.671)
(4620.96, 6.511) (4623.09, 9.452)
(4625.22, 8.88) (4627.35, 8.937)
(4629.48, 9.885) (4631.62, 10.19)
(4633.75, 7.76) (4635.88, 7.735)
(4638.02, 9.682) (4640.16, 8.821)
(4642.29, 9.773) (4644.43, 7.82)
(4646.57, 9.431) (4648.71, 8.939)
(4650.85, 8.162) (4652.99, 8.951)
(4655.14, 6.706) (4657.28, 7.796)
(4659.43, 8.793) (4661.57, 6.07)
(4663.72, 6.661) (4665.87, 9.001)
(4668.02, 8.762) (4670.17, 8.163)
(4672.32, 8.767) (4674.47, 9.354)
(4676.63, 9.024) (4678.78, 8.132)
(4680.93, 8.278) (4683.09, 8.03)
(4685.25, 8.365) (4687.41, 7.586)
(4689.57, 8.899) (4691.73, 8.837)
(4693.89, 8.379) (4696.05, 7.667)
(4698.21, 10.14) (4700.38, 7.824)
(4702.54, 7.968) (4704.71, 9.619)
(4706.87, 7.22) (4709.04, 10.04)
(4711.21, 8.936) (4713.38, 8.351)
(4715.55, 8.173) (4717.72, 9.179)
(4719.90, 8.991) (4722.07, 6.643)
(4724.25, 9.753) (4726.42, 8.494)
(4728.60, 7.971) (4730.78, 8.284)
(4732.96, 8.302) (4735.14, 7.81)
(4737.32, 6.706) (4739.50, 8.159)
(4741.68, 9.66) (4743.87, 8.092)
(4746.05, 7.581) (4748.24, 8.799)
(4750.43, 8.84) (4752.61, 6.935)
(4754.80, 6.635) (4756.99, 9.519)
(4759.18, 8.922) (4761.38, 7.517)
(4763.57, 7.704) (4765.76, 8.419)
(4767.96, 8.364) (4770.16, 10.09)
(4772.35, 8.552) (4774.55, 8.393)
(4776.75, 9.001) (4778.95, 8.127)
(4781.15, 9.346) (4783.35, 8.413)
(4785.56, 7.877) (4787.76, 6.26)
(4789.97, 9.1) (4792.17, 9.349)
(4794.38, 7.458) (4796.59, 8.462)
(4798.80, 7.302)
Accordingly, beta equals 4610.34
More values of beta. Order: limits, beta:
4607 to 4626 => 4620.96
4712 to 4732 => 4728.60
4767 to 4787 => 4785.56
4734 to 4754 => 4752.61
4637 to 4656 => 4655.14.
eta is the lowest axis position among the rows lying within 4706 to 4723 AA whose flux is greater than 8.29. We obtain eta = 4709.04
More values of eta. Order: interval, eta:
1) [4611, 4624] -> 4612.46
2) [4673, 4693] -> 4674.47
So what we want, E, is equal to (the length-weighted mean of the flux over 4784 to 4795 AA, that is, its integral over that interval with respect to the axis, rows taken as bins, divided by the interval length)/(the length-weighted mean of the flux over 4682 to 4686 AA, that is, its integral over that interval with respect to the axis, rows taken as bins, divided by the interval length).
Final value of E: 0.98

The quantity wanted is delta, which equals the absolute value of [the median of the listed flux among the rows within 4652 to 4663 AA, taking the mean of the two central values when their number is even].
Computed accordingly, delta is 7.80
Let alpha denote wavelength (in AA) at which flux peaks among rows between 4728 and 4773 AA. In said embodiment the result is 4770.16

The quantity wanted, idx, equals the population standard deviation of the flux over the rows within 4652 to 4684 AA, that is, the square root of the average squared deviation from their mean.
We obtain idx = 0.95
